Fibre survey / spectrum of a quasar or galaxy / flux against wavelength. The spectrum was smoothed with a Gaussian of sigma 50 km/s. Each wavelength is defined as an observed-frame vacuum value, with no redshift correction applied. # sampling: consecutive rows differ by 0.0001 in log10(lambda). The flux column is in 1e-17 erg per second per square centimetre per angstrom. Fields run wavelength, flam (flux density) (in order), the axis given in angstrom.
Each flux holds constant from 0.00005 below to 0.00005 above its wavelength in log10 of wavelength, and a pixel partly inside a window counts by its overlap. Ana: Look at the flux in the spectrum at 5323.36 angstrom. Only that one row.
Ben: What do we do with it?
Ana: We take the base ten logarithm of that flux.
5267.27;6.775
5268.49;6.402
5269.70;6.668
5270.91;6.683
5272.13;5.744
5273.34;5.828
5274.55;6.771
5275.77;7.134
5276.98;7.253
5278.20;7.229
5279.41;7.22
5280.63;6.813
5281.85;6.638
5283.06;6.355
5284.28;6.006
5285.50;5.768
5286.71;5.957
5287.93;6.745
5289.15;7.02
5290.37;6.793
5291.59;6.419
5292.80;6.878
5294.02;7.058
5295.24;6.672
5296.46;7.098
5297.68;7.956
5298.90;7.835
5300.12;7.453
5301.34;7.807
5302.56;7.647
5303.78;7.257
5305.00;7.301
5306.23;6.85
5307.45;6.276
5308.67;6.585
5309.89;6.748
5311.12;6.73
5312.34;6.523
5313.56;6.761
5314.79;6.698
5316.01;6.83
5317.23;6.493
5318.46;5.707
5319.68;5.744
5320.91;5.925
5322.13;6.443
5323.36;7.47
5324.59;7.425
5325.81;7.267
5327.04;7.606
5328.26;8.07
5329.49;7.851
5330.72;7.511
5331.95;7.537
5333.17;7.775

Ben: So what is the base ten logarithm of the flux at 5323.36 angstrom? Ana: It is 0.87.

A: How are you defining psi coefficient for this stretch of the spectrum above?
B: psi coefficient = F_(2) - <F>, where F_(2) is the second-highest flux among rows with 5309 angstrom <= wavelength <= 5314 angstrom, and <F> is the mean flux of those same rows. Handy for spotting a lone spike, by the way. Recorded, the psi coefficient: 0.06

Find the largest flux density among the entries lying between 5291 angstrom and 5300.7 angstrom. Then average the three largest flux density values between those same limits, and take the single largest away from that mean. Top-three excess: -0.21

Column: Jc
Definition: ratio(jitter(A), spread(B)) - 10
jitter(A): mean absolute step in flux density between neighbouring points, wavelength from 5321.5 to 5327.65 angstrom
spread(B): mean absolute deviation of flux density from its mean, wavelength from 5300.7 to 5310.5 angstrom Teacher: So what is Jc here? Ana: -9.1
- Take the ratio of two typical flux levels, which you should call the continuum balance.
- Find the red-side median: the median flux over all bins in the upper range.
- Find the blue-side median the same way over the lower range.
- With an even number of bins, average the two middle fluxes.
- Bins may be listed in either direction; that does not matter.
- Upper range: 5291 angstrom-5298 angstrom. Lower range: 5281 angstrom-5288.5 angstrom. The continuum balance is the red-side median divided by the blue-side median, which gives 1.13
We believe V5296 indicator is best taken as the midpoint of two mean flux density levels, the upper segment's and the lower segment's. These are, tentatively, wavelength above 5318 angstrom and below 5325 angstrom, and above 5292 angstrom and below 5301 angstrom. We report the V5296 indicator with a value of 6.9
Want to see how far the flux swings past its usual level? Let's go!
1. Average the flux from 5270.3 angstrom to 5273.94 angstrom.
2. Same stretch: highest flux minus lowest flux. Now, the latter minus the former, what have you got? -5.1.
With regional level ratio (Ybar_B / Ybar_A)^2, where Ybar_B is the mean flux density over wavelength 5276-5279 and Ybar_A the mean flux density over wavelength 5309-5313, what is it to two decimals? 1.18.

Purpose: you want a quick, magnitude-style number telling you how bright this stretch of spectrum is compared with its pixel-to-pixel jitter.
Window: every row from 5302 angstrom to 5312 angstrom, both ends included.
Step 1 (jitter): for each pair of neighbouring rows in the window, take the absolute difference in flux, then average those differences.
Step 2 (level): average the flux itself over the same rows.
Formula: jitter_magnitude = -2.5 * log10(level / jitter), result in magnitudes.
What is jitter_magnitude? -3.49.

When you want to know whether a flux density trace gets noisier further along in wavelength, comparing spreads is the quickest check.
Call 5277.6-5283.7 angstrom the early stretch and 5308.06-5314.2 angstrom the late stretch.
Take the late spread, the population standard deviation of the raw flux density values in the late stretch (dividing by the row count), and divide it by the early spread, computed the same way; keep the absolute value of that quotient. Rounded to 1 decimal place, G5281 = 0.3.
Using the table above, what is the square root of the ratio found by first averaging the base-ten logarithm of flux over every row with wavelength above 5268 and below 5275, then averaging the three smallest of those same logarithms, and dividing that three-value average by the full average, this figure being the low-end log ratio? 0.984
